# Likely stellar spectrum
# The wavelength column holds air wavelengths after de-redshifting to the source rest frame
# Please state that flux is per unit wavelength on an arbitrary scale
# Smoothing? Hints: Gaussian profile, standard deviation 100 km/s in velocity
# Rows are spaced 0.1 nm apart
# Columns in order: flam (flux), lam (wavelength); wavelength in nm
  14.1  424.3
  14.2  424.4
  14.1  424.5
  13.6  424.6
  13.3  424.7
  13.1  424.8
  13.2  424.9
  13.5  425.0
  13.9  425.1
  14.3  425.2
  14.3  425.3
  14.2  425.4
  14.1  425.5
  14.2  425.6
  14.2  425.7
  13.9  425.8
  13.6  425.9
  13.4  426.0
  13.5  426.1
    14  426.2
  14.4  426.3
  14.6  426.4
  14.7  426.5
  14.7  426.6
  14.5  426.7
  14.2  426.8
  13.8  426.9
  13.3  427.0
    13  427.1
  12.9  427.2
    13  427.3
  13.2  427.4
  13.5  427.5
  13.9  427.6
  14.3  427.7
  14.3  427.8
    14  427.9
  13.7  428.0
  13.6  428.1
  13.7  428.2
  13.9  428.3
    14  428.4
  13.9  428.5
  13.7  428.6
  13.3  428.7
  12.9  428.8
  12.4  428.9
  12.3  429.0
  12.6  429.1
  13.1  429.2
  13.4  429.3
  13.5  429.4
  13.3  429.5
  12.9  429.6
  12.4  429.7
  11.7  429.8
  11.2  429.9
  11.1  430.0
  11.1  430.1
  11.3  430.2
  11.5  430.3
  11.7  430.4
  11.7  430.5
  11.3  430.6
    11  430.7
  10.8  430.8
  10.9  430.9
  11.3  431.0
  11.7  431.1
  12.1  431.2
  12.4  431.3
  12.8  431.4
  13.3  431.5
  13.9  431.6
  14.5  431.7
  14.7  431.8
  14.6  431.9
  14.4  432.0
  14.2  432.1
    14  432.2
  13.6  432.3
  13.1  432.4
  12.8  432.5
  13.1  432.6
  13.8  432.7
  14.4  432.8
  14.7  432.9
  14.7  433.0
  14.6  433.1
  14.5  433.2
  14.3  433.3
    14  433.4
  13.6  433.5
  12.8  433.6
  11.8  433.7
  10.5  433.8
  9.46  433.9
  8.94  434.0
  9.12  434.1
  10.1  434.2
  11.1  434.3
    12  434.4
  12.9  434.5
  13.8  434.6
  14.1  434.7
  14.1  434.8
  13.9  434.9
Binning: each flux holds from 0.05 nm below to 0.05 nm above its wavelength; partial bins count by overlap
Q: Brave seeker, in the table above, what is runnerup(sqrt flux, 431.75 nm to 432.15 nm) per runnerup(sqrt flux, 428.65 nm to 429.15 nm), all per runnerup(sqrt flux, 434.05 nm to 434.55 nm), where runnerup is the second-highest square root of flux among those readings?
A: 0.307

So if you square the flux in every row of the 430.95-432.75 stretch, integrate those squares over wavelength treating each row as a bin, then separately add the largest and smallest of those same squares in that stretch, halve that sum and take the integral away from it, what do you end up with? -151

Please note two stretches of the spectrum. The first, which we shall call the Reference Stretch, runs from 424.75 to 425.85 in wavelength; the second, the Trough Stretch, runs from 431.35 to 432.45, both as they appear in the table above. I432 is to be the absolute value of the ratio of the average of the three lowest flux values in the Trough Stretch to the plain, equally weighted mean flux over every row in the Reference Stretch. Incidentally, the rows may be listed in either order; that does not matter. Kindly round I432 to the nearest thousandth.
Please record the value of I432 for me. 0.940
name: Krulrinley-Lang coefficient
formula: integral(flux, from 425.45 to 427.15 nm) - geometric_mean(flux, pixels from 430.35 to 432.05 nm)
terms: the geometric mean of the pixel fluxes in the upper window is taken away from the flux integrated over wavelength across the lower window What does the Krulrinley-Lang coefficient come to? 11.3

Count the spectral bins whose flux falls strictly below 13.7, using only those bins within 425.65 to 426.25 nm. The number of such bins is 3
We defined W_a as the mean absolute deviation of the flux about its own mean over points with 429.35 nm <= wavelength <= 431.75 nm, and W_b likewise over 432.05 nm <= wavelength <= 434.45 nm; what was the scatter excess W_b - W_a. 0.68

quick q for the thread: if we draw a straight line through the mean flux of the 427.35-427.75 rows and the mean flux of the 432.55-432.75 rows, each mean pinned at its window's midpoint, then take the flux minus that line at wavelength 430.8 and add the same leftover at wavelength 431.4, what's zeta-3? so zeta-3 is -3.5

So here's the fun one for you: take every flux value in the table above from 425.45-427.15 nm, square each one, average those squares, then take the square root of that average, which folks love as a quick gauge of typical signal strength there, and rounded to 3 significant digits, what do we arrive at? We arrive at 14.0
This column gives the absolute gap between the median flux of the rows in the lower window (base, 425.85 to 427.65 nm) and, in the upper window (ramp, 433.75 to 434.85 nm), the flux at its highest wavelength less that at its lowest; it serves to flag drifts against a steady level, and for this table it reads 10.1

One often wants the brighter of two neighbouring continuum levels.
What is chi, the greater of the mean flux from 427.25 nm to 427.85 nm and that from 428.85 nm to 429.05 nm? 13.7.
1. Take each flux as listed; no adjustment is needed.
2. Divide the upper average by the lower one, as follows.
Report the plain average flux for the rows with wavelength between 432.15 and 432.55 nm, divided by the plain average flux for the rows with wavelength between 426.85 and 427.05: 0.99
